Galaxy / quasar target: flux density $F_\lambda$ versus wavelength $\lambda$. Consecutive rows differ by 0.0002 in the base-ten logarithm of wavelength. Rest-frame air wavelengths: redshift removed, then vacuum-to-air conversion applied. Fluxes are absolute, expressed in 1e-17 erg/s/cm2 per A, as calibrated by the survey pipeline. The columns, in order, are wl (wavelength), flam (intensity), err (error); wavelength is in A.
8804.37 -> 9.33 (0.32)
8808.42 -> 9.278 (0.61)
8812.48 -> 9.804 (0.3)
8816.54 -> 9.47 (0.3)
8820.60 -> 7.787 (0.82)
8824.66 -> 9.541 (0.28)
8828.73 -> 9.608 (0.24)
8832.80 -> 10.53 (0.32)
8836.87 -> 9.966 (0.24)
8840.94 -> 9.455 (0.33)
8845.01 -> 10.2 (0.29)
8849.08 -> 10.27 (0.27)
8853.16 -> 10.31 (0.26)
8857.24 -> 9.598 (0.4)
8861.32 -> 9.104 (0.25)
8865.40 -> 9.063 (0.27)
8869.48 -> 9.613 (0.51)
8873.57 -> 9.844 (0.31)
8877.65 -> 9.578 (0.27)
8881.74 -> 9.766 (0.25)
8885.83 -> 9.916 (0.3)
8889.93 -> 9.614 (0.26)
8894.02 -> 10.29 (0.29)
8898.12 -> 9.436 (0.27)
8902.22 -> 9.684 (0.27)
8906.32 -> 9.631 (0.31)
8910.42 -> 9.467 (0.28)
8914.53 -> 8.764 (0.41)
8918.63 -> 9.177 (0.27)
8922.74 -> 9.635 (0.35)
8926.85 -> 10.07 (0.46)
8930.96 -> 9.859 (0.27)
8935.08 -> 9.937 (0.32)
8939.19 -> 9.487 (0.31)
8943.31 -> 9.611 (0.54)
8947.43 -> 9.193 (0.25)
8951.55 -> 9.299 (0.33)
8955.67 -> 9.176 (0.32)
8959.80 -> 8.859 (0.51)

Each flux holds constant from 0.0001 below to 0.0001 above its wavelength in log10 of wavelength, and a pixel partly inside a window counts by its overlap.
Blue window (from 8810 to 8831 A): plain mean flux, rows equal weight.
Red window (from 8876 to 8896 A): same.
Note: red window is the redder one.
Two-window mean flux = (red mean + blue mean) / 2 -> 9.54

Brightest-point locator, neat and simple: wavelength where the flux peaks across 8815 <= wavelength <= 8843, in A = 8832.80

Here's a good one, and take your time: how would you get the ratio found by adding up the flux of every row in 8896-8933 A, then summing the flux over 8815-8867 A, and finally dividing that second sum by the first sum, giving 1.5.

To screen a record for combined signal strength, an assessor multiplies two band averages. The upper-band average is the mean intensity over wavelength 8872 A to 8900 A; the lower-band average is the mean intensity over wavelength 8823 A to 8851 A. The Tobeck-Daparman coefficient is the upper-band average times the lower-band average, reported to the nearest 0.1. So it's 97.2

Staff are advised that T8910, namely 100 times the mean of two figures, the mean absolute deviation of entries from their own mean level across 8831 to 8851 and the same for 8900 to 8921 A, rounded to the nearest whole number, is 30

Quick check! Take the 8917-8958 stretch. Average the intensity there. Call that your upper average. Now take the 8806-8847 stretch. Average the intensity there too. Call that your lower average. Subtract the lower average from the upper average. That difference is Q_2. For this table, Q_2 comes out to -0.02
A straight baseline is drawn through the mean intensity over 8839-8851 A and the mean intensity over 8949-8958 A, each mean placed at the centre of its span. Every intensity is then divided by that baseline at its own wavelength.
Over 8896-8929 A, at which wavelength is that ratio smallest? 8914.53 A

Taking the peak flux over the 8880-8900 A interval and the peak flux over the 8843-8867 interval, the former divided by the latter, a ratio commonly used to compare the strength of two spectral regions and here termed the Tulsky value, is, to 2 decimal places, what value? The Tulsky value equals 1.00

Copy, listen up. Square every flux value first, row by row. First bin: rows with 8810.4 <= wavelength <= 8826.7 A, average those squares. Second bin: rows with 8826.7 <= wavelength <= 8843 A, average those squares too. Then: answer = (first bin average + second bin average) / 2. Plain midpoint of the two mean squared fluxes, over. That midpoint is 91.2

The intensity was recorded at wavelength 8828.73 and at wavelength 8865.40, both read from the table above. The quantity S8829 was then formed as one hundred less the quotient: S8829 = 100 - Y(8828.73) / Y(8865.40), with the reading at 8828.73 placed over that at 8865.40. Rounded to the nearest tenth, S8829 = 98.9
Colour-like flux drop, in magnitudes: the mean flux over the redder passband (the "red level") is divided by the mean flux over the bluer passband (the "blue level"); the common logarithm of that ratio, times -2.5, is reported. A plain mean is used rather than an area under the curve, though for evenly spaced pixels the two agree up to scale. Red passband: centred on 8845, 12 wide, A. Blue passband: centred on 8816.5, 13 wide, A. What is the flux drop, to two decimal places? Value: -0.11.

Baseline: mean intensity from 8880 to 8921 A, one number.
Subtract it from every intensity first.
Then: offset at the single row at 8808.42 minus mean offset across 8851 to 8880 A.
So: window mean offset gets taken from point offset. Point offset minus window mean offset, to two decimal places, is -0.31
